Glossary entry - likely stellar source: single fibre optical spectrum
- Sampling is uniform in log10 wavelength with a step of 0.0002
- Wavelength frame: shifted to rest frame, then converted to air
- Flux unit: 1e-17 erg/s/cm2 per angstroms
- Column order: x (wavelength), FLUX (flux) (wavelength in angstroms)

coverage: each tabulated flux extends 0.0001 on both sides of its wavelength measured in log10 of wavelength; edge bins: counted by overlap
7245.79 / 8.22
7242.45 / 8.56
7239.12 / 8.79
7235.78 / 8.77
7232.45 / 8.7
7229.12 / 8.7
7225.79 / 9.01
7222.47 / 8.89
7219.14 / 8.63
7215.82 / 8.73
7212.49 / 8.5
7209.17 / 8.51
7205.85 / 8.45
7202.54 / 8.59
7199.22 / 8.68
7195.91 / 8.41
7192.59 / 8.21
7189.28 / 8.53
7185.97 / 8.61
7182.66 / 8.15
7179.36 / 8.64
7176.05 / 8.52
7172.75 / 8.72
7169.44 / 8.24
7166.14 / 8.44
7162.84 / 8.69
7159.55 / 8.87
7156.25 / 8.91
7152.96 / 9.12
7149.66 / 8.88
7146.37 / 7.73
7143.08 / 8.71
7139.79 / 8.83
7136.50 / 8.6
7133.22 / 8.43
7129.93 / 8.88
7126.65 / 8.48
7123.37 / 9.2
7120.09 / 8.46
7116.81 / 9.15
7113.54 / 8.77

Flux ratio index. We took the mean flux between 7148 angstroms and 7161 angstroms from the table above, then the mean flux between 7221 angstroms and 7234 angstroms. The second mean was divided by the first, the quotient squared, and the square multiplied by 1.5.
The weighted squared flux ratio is 1.46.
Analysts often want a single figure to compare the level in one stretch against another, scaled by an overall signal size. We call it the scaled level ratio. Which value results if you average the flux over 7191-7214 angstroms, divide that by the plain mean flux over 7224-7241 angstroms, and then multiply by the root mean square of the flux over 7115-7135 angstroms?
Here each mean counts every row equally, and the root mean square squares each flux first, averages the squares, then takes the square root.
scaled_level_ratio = 8.46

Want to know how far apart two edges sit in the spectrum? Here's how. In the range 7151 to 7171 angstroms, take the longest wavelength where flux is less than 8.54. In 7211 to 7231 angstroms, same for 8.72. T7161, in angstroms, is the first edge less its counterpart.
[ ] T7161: -59.7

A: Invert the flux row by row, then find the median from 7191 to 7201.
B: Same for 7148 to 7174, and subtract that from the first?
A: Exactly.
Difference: 0.0052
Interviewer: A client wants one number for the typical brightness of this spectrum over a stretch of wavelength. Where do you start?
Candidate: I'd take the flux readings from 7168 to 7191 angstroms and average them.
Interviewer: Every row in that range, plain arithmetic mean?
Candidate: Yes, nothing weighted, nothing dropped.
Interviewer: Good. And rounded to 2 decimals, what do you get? 8.49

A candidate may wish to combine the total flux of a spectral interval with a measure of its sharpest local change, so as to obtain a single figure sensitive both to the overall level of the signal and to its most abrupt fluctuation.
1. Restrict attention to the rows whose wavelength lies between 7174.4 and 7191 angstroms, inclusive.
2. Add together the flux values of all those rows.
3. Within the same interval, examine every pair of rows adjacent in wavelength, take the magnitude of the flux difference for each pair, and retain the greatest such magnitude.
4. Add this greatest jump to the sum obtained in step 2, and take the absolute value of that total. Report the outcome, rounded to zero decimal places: 43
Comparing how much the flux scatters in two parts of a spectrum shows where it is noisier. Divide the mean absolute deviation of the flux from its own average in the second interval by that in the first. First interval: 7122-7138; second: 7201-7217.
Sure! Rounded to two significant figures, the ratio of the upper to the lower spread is 0.32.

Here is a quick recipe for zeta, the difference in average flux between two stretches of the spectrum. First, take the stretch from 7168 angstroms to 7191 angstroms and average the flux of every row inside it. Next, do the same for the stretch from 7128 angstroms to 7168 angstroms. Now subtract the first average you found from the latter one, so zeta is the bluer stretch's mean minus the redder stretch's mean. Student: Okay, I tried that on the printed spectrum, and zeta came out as 0.2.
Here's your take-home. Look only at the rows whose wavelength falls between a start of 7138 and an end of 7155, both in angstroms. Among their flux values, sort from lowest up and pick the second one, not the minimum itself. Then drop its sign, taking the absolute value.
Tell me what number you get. 8.71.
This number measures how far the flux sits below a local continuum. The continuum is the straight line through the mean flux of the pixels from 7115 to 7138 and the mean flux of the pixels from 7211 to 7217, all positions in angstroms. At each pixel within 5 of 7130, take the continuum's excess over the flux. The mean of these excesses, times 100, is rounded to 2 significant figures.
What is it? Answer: 14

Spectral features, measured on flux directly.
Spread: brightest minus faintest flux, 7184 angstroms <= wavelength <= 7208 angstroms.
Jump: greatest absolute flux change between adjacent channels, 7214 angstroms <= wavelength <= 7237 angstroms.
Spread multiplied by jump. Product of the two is 0.146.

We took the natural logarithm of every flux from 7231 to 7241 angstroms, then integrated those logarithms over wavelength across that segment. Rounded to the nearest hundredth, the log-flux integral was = 21.69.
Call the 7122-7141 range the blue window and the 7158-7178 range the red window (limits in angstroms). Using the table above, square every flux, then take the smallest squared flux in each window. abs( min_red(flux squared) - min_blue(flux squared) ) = 3.2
